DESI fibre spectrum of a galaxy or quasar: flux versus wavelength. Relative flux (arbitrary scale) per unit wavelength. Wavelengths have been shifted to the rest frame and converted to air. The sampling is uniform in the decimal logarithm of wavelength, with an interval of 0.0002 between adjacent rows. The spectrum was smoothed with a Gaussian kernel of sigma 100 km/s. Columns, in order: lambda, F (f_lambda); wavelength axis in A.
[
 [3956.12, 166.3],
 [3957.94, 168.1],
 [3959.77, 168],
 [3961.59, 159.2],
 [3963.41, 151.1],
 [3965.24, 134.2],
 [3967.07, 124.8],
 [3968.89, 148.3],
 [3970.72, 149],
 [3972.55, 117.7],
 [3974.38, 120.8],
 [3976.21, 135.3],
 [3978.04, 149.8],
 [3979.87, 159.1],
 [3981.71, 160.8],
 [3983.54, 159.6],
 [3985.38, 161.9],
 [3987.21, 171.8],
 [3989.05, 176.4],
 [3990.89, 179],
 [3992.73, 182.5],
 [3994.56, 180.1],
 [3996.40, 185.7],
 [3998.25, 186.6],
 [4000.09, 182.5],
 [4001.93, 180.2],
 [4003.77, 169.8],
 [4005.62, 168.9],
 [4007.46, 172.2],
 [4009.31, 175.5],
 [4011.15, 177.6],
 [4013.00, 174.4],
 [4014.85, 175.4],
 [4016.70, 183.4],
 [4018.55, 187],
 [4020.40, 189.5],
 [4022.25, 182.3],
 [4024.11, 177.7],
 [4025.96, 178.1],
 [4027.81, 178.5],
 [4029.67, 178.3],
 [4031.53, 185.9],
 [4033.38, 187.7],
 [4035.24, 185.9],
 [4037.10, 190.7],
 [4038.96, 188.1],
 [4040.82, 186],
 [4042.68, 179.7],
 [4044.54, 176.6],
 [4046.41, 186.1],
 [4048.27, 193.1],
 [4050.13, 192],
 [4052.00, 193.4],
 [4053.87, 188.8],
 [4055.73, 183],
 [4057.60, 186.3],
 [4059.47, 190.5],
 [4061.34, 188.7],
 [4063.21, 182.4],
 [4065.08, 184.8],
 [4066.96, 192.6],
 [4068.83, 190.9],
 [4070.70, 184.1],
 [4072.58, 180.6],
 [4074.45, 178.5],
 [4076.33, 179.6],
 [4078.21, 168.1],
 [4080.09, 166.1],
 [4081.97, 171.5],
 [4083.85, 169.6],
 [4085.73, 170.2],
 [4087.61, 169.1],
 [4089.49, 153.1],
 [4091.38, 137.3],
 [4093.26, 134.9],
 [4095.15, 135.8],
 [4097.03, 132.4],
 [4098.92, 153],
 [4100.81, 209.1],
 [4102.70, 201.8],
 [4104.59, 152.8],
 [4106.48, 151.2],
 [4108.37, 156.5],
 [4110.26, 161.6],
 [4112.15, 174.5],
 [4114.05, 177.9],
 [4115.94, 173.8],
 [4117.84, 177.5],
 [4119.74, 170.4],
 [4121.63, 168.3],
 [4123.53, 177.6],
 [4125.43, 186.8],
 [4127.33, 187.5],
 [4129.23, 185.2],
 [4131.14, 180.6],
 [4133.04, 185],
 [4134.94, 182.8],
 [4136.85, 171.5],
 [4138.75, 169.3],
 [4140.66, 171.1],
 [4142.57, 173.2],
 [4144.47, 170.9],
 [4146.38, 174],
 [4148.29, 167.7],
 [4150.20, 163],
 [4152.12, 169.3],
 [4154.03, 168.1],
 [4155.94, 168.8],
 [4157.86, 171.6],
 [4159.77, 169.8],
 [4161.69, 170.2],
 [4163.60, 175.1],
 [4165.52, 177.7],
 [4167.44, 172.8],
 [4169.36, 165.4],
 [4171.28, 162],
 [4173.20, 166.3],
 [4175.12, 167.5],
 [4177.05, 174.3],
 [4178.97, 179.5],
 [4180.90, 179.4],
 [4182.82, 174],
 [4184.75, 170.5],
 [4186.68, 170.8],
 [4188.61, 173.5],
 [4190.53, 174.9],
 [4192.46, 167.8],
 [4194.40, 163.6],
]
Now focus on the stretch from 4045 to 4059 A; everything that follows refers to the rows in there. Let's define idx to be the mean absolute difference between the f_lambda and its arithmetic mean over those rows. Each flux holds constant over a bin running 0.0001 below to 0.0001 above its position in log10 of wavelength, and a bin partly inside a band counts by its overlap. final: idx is 3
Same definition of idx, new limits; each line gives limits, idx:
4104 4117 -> 10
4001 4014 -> 3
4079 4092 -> 10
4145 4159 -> 2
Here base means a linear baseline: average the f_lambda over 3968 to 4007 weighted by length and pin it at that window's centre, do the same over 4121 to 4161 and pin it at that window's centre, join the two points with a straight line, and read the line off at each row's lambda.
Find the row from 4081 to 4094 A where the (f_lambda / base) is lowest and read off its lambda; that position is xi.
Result 4093.26 A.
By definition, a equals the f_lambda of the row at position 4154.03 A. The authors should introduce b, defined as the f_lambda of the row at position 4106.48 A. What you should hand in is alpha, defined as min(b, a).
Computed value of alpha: 151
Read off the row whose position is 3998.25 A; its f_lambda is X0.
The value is 186.6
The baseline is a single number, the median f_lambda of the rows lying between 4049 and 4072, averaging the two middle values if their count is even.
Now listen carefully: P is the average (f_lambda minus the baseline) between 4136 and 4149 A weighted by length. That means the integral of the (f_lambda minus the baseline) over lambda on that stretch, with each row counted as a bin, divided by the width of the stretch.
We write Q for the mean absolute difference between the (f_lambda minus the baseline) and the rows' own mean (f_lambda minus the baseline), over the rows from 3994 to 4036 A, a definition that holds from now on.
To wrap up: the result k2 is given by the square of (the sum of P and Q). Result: 164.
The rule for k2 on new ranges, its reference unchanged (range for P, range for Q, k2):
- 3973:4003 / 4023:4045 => 318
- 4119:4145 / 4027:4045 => 50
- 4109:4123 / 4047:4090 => 66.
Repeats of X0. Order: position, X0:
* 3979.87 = 159.1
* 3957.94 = 168.1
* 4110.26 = 161.6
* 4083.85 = 169.6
